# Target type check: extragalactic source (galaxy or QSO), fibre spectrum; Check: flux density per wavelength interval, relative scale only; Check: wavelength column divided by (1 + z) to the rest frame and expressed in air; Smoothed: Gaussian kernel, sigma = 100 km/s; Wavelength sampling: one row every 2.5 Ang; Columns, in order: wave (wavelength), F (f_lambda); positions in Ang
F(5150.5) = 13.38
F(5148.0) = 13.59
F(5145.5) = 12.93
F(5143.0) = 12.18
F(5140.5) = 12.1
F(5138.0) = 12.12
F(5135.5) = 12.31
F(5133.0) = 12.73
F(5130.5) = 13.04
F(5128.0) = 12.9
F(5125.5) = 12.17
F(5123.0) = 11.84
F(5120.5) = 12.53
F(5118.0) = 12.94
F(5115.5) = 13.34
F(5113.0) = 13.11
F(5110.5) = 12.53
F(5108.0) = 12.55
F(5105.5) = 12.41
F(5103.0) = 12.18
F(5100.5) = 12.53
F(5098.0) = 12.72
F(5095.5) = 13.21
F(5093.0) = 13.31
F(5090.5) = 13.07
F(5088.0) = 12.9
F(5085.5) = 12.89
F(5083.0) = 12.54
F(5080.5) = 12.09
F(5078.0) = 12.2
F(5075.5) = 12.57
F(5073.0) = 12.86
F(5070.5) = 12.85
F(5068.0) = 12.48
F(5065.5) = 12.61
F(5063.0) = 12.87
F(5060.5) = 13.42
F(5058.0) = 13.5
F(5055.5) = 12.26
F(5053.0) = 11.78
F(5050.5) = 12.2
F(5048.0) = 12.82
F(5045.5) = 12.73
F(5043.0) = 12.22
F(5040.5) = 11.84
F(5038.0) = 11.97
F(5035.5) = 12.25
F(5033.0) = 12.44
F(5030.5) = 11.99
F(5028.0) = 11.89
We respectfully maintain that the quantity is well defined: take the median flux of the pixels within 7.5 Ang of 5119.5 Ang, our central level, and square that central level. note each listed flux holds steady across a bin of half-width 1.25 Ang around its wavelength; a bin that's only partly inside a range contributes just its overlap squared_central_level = 162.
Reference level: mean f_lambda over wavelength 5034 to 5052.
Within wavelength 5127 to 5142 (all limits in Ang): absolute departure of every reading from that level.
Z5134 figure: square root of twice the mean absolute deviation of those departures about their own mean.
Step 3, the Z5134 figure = 0.69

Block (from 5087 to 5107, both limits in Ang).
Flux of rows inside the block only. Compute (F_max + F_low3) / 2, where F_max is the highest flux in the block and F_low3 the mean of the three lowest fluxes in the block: 12.8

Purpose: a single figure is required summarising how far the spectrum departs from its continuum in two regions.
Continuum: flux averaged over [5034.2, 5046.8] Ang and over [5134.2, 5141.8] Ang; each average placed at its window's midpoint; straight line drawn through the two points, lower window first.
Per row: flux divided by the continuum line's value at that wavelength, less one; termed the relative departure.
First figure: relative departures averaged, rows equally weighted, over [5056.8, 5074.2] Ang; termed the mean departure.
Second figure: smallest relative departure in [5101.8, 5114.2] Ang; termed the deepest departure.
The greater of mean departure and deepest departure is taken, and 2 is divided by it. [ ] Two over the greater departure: 33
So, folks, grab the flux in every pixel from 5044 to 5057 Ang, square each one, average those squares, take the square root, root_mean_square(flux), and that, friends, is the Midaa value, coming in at 12.4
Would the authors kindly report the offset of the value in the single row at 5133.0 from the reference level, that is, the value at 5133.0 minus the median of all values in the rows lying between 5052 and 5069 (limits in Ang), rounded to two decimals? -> 0.12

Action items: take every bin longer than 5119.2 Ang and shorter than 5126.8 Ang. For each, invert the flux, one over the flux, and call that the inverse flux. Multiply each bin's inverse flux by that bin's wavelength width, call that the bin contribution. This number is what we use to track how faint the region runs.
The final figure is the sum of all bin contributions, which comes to 0.62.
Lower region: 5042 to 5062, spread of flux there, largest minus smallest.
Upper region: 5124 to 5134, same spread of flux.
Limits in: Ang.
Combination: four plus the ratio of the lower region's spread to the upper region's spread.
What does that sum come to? 6.0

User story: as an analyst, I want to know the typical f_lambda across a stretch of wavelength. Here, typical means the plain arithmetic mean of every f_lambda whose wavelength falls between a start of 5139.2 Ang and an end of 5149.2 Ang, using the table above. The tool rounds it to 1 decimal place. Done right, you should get 12.7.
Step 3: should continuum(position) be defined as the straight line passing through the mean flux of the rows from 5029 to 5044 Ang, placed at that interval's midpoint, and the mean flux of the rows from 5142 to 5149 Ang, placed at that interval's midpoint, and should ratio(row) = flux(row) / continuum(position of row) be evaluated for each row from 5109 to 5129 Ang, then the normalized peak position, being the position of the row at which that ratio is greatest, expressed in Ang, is 5115.5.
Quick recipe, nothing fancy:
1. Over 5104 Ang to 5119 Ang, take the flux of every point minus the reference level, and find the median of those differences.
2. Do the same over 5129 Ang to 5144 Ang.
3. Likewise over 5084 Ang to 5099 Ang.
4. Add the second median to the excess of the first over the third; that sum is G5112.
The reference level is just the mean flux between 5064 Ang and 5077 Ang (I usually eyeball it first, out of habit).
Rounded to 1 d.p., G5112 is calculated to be -0.7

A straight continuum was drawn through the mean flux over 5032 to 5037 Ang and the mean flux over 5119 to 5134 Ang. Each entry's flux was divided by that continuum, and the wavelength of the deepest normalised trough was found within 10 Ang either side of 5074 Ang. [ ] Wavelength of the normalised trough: 5080.5 Ang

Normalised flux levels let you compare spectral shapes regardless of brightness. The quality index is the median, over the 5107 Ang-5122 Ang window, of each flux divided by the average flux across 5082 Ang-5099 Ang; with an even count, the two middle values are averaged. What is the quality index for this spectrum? 0.984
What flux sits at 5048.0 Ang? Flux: 12.82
